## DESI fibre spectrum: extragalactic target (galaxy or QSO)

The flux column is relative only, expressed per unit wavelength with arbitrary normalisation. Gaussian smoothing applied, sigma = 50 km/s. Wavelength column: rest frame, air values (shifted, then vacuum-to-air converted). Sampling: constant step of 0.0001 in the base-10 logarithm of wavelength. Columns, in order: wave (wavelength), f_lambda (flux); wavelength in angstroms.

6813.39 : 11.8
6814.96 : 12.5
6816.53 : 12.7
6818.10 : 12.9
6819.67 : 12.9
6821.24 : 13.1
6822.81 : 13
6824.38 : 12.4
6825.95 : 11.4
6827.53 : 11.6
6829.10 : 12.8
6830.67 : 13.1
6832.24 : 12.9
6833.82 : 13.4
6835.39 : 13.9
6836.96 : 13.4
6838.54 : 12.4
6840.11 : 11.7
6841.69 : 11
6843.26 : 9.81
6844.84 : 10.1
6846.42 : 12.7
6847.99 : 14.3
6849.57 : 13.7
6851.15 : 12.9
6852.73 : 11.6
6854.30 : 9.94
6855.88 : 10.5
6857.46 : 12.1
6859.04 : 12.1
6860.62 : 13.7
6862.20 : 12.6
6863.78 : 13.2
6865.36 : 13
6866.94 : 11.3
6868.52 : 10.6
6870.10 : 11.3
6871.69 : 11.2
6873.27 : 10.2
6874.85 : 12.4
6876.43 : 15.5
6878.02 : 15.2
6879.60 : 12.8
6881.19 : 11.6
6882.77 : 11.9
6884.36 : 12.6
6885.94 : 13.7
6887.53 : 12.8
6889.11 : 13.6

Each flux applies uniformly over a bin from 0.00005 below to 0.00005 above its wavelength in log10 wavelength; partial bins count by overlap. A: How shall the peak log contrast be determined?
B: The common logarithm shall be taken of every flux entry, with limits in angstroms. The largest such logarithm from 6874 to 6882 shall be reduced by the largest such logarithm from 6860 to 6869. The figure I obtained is 0.05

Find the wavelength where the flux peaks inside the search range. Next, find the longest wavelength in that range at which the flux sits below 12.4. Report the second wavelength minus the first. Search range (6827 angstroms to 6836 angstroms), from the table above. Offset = -7.9 angstroms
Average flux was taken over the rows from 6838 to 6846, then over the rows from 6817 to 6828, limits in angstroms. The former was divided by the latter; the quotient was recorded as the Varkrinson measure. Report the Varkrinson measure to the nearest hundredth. 0.88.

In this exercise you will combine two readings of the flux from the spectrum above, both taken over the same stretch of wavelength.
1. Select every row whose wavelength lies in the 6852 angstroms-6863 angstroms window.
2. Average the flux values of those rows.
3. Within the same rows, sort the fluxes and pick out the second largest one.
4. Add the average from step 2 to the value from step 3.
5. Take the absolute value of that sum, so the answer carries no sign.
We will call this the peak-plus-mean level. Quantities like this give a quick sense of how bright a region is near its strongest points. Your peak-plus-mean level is 24.4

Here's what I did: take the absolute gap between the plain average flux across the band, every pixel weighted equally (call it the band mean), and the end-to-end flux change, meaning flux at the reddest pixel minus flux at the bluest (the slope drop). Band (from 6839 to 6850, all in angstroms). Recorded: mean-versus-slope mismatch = 9.9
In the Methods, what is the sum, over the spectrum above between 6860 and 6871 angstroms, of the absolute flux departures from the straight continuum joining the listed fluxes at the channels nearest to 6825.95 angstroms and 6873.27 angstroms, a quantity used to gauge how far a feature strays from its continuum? 13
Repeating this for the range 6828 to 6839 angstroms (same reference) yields 13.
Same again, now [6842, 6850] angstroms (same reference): 10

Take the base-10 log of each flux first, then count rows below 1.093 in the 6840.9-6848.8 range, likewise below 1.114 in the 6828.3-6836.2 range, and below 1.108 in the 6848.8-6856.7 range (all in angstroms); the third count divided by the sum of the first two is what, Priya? 0.60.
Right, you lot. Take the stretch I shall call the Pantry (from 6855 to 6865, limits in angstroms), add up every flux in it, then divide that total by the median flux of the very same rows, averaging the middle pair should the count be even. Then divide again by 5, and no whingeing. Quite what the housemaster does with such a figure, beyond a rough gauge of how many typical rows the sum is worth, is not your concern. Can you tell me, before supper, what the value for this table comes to 1.20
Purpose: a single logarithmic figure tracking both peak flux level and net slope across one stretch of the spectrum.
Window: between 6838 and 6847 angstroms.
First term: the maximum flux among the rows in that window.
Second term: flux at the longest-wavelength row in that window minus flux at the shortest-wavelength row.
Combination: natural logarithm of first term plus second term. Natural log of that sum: 2.56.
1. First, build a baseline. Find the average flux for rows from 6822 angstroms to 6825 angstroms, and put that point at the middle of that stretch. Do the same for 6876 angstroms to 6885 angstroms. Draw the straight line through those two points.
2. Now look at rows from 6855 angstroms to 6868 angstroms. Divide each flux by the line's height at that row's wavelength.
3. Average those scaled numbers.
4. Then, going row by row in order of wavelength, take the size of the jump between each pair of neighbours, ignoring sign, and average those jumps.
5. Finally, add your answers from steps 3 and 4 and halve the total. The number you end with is 0.508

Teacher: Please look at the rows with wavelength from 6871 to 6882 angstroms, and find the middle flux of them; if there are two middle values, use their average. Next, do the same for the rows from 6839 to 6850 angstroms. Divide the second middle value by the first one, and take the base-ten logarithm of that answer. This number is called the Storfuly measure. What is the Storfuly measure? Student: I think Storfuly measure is -0.025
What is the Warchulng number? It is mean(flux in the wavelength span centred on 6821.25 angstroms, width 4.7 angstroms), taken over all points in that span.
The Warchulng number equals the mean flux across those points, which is 13.0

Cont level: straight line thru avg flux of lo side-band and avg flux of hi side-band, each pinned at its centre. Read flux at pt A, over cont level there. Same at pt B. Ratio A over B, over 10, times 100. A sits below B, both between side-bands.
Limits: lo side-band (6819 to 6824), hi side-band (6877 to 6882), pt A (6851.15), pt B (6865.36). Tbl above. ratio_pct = 10.0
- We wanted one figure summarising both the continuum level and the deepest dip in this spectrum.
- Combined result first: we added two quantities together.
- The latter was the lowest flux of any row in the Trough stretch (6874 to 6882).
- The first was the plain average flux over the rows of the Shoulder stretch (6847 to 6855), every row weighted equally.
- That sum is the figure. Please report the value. 24.1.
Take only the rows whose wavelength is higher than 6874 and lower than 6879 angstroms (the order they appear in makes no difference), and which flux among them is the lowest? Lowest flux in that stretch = 12.4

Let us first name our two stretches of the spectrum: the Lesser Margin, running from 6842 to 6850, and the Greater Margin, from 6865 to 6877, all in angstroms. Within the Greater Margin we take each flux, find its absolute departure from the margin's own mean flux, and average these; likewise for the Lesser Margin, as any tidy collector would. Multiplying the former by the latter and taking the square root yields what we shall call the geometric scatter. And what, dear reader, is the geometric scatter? 1.5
